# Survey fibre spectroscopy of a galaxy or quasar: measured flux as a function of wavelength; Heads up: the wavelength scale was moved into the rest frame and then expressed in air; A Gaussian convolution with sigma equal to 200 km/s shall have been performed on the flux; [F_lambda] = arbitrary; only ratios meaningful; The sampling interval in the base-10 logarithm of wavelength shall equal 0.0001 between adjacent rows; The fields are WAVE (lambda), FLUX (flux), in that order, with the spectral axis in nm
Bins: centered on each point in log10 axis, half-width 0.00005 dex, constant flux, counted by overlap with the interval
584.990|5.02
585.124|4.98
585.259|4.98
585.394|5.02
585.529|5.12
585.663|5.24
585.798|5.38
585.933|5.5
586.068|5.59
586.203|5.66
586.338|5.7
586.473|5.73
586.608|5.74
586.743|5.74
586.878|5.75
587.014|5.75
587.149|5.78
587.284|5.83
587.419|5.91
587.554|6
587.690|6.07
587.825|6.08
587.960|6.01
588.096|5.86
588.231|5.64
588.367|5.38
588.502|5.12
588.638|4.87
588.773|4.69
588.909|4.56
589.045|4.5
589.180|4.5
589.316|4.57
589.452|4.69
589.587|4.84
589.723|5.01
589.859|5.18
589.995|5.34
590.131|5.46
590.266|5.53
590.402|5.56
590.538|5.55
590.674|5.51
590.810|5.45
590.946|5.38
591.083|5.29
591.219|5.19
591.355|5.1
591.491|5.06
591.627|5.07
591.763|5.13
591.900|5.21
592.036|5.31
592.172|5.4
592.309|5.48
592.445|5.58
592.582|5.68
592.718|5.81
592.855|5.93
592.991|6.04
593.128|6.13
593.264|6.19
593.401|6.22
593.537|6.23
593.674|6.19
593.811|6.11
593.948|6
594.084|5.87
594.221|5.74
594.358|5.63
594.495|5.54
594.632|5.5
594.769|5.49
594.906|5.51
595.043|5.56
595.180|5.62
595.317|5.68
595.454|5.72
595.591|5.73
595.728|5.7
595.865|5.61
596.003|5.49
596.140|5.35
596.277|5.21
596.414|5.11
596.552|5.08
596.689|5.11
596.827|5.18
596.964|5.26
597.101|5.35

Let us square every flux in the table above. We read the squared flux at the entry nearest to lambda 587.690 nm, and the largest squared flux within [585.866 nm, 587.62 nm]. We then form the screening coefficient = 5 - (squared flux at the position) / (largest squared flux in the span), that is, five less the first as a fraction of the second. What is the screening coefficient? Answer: 3.98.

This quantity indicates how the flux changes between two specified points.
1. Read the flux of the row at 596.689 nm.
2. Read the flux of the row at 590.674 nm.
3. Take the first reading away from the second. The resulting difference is 0.4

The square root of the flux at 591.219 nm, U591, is 2.28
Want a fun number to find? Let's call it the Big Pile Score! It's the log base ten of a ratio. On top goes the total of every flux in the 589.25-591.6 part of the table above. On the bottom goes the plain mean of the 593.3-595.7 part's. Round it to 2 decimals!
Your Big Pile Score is 1.19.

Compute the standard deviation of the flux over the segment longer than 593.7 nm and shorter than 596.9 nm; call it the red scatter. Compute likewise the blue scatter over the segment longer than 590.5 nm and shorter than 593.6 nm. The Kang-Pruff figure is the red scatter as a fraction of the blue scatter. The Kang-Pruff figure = 0.70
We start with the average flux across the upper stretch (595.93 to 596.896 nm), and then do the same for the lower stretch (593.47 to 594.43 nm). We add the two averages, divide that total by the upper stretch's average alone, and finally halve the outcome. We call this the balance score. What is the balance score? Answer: 1.07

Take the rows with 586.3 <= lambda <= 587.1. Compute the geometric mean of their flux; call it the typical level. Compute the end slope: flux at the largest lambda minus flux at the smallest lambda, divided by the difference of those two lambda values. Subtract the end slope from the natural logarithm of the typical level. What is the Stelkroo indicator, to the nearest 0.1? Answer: 1.7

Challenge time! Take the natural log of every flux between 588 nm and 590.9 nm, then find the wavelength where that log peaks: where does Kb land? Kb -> 588.096 nm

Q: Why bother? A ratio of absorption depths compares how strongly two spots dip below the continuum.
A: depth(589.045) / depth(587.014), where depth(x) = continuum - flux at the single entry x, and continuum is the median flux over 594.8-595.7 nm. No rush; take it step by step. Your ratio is -11.5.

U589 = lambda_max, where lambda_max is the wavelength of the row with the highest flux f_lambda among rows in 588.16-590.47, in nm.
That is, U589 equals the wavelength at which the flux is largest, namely 588.231 nm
